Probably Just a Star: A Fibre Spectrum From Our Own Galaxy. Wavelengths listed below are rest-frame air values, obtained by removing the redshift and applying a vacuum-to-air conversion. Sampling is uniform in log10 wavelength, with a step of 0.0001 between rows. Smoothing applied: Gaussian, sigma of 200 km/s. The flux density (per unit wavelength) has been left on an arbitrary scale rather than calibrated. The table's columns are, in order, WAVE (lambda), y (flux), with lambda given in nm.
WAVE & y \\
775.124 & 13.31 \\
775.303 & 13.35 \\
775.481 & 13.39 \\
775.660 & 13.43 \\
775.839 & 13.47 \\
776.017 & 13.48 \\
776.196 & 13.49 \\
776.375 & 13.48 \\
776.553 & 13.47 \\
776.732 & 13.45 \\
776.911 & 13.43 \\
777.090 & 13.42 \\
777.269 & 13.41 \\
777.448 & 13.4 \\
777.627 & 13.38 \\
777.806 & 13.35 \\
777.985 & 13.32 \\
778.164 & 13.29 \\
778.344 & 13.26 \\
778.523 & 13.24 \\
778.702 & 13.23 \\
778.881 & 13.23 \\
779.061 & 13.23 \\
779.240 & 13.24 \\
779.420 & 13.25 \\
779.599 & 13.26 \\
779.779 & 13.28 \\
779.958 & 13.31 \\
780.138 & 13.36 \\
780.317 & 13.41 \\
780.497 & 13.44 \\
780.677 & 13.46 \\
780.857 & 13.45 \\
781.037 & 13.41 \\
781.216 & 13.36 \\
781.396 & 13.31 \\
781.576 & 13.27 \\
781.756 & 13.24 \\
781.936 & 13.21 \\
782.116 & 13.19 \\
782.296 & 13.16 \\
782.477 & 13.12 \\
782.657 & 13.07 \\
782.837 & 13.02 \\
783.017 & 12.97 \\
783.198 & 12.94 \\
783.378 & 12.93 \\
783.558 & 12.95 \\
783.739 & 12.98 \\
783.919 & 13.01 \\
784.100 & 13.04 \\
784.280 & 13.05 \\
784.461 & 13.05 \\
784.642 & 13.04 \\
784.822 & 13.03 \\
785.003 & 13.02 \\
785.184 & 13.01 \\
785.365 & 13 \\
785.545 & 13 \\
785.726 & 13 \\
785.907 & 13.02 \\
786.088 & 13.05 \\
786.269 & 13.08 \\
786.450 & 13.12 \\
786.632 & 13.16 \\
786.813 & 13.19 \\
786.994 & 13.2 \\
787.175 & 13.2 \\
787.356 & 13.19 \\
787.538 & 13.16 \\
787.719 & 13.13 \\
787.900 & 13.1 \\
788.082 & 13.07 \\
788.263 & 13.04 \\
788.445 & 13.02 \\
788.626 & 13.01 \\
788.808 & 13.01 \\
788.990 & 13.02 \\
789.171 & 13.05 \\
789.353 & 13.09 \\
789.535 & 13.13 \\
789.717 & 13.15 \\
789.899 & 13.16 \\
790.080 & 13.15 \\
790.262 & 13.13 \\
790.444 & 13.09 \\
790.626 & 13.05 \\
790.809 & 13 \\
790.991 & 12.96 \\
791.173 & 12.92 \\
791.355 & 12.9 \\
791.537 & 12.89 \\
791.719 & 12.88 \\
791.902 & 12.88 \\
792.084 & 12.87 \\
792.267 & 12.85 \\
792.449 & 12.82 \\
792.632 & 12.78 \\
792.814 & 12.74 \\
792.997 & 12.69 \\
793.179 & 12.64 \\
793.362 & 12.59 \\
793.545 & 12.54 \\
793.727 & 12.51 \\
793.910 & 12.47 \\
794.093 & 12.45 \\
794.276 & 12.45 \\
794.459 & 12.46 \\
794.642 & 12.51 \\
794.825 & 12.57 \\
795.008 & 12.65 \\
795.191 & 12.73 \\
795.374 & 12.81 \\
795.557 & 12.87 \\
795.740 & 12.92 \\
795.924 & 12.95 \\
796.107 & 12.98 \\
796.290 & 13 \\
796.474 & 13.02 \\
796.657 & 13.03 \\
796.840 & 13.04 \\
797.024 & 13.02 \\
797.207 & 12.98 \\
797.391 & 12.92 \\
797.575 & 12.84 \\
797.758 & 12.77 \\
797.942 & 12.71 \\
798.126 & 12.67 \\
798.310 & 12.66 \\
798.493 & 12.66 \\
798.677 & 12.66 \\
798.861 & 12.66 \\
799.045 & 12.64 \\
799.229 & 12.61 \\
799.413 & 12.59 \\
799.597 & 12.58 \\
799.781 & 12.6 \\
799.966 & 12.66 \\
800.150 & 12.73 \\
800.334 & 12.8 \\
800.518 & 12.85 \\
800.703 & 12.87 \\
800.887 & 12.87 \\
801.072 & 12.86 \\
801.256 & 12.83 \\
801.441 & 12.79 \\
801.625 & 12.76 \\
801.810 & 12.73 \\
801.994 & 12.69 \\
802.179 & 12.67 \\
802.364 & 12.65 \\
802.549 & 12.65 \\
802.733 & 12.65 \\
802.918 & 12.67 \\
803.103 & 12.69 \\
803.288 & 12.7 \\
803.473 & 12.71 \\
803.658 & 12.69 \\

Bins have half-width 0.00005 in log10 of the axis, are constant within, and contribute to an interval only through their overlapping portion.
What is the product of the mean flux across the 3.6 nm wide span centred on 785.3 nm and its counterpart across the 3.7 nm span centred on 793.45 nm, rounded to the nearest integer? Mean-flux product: 165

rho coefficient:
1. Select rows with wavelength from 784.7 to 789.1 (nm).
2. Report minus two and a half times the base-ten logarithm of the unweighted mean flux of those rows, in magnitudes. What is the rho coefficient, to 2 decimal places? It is -2.79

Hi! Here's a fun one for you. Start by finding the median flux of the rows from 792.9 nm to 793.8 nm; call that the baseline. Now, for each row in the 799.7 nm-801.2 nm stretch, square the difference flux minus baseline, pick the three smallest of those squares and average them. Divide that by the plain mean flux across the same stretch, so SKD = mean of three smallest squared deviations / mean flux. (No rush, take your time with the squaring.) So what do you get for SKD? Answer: 0.001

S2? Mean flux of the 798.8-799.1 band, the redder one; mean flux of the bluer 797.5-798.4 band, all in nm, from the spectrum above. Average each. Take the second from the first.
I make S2 -0.1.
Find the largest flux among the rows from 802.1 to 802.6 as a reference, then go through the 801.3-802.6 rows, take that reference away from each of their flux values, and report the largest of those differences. 0.1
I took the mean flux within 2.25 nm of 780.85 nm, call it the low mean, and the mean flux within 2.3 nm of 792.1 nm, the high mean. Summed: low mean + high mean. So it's 26.1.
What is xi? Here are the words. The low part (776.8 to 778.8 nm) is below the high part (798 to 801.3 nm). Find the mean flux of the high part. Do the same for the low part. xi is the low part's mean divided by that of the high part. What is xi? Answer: 1.05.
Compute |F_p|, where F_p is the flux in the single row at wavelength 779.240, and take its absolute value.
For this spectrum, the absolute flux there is 13.2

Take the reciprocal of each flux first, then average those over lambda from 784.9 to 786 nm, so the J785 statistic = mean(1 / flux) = 0.0769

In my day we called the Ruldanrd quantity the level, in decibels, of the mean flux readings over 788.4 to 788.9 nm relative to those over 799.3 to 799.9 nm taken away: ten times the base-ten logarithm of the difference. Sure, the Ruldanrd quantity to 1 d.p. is -3.7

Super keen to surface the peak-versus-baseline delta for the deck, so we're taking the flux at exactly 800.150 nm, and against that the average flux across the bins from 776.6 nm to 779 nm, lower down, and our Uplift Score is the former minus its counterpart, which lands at -0.61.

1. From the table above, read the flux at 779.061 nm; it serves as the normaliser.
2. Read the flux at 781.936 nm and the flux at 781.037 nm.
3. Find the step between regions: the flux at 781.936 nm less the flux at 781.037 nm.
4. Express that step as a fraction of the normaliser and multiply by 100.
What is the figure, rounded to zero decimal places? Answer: -2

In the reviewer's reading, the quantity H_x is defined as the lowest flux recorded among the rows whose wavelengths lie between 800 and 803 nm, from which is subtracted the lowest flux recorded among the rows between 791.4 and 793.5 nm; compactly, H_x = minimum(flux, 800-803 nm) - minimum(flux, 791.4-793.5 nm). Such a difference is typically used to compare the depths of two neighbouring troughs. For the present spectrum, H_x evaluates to 0.06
